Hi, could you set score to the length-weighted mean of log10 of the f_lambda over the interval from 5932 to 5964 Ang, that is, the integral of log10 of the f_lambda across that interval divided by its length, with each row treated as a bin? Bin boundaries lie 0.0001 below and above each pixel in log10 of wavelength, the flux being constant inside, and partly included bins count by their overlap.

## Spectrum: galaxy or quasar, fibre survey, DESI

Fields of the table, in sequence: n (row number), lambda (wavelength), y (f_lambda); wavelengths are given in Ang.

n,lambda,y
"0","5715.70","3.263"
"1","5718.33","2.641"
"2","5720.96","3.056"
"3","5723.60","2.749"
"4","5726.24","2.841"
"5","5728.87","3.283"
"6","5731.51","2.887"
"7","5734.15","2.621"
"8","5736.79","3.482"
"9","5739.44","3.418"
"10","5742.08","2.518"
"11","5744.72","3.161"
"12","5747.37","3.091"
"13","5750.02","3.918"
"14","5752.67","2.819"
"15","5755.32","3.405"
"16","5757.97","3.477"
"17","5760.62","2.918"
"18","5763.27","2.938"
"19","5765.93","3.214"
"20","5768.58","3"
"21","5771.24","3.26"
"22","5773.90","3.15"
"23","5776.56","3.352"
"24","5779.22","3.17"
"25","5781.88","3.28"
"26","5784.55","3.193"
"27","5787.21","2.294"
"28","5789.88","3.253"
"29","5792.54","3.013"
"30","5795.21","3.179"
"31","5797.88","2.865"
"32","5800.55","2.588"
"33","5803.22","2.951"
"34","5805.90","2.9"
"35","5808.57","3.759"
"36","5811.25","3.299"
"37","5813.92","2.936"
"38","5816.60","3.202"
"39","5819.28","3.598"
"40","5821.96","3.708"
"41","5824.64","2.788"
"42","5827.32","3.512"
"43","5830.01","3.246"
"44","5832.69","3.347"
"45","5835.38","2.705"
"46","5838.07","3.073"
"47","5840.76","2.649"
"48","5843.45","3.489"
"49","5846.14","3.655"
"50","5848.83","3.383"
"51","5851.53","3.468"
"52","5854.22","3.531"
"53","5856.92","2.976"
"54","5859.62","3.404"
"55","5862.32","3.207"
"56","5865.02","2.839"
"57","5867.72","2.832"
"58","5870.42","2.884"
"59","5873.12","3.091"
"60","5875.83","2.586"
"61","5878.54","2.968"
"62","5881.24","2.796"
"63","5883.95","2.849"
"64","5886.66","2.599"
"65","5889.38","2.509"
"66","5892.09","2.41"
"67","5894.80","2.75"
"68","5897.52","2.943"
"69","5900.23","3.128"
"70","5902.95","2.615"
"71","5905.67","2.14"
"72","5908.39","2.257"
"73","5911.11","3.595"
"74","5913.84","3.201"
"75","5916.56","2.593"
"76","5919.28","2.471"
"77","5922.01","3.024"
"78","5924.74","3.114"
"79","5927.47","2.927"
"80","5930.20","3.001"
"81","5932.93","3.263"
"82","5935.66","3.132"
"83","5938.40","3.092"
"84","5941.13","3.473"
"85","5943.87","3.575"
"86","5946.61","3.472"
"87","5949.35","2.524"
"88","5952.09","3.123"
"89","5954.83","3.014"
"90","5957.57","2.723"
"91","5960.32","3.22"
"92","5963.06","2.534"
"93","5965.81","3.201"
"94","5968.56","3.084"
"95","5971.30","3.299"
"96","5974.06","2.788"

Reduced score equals 0.489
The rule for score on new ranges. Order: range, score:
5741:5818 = 0.490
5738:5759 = 0.505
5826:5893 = 0.480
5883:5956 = 0.461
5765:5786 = 0.504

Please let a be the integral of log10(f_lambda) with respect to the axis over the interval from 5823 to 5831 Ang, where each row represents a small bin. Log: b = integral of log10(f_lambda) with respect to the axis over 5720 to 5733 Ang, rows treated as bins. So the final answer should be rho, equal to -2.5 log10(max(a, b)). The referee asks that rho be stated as -1.96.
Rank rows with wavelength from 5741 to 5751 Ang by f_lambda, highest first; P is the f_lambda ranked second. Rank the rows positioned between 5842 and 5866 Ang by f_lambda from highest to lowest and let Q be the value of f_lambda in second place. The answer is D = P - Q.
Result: -0.4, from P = 3.161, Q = 3.531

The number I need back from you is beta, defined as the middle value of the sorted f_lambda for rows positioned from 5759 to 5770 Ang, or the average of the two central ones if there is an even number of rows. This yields 2.97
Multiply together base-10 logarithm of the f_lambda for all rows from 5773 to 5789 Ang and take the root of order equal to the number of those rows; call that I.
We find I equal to 0.480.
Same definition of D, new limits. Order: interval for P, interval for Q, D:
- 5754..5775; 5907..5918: 0.2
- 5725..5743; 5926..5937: 0.3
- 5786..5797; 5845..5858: -0.4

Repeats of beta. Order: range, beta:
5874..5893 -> 2.60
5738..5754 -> 3.13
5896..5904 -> 2.94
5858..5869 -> 3.02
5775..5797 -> 3.19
